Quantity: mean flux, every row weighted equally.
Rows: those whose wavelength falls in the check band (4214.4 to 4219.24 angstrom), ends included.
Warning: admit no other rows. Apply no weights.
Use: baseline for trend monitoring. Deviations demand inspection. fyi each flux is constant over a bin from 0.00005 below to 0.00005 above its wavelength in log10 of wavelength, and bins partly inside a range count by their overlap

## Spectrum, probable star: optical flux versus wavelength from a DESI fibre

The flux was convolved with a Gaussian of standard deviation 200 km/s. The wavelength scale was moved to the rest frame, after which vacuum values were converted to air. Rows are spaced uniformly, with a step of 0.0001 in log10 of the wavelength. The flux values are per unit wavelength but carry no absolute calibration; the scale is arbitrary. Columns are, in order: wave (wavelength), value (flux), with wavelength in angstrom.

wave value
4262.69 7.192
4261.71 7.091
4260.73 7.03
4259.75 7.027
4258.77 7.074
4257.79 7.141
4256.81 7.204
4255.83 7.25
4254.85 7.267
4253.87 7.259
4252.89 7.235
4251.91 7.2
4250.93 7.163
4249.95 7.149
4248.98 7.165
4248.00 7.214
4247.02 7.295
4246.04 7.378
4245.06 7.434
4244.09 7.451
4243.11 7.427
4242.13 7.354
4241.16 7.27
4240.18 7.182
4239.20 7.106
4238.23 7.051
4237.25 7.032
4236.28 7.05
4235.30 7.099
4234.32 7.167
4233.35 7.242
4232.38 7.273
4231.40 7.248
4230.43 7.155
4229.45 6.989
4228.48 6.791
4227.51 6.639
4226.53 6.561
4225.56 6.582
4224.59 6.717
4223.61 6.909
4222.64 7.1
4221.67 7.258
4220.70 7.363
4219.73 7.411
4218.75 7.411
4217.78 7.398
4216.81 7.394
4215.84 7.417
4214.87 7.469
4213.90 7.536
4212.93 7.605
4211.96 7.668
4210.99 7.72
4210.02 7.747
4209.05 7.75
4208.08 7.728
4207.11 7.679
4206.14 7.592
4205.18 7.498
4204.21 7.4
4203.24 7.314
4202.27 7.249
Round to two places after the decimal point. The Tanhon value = 7.42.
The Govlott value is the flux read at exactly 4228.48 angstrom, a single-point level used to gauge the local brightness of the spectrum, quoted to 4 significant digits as 6.791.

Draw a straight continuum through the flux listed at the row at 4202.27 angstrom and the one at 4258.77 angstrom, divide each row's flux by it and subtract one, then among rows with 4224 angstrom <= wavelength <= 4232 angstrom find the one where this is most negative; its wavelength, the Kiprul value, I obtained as 4226.53 angstrom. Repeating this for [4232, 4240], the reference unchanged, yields 4237.25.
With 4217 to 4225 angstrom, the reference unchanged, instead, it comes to 4224.59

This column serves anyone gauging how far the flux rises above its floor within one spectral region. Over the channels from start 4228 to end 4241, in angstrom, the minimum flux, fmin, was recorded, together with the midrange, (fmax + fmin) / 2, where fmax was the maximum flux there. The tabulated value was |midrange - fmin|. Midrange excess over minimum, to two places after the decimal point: 0.24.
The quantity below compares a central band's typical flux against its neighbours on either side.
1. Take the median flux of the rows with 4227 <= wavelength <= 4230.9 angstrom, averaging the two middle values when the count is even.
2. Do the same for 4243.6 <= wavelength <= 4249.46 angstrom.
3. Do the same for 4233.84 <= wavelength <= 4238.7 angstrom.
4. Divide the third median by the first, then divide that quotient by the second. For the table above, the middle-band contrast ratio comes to 0.139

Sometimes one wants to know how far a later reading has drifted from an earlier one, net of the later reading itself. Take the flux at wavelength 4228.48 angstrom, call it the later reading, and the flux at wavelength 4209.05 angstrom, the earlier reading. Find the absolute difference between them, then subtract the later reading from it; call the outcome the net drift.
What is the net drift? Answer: -5.83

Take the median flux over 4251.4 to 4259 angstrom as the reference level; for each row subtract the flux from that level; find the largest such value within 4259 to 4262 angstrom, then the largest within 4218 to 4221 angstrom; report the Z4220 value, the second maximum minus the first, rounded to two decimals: -0.34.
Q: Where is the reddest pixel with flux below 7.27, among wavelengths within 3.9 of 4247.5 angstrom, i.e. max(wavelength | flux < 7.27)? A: 4250.93 angstrom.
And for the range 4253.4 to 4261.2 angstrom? 4260.73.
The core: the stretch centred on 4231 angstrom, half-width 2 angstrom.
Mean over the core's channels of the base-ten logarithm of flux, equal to 0.855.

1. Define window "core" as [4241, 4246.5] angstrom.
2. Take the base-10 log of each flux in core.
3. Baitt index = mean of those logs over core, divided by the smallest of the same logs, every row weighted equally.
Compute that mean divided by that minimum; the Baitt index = 1.01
